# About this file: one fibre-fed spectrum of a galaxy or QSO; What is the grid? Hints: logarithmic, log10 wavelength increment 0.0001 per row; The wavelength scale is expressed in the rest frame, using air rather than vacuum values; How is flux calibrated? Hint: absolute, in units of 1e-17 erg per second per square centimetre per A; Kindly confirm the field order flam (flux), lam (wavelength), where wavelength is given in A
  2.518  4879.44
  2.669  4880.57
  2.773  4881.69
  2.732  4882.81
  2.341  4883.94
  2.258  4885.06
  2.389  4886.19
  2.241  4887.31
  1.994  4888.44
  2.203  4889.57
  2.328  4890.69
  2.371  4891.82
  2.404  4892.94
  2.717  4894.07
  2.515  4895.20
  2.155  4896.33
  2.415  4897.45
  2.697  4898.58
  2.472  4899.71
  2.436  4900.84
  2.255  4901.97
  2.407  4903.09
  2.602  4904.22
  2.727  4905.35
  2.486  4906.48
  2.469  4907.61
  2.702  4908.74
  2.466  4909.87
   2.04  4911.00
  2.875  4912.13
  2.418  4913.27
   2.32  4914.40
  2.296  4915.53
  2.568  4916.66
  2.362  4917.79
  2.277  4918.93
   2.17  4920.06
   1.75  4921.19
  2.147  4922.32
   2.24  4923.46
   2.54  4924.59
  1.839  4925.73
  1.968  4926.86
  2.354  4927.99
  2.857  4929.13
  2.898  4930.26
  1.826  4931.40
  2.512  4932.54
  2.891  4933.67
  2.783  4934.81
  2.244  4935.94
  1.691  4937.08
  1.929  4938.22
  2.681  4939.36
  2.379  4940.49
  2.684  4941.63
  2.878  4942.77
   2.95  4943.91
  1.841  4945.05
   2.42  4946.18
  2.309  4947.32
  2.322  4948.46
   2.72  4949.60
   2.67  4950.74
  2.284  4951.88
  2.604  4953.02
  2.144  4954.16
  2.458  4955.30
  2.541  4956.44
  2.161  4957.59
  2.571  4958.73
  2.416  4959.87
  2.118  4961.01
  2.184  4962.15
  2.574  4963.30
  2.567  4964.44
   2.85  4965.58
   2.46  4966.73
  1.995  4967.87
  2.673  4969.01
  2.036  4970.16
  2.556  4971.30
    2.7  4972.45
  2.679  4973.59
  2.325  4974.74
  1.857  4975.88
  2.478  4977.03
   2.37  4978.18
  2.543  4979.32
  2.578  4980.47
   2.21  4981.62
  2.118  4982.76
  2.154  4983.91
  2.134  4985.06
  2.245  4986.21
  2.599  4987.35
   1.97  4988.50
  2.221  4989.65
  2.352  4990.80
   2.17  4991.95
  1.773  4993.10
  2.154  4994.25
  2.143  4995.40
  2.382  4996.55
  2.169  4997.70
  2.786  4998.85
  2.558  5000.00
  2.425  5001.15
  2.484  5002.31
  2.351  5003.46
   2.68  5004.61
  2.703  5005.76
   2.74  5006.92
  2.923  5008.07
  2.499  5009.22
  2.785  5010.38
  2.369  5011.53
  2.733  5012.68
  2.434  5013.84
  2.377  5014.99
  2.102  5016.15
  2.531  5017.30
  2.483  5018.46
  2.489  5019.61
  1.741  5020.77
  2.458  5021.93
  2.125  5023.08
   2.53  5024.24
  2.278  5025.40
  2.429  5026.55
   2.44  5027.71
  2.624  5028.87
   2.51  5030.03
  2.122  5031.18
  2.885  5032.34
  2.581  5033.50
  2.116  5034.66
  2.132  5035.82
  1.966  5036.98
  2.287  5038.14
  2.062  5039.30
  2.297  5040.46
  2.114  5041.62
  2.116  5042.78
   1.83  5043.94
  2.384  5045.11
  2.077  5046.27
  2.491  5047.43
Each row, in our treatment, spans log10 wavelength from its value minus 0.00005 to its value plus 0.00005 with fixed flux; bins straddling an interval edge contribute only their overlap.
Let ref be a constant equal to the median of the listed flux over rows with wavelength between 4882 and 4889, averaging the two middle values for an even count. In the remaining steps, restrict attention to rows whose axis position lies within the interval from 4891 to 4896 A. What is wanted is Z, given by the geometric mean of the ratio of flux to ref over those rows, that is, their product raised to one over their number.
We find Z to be 1.09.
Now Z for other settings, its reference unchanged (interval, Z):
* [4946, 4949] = 1.02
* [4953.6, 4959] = 1.03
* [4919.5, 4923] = 0.88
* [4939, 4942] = 1.12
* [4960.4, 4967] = 1.06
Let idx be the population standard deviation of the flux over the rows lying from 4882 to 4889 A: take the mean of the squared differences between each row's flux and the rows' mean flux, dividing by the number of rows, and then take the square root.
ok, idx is 0.22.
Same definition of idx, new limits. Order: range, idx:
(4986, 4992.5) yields 0.19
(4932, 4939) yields 0.43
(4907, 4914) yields 0.26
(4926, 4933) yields 0.41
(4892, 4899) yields 0.19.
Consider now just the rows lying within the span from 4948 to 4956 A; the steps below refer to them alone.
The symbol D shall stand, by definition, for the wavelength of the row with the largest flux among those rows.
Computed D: 4949.60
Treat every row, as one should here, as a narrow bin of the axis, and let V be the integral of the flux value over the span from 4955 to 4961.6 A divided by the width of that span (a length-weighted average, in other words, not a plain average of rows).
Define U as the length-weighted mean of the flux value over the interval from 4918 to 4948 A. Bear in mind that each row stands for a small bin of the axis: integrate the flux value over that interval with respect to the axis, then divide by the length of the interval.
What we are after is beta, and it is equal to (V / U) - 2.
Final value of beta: -0.99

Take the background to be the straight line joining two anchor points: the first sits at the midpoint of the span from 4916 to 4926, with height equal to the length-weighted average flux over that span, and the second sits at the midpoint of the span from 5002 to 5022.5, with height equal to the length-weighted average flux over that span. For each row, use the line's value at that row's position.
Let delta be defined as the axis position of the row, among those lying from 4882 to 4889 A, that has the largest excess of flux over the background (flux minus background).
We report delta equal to 4882.81 A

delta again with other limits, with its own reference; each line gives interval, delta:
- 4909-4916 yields 4912.13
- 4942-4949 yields 4943.91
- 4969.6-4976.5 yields 4972.45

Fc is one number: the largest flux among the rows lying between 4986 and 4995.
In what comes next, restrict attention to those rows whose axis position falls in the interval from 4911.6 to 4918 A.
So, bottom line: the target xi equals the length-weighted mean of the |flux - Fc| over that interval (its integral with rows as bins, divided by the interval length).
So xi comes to 0.22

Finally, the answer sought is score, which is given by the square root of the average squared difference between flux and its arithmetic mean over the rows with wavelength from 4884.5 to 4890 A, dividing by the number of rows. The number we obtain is 0.13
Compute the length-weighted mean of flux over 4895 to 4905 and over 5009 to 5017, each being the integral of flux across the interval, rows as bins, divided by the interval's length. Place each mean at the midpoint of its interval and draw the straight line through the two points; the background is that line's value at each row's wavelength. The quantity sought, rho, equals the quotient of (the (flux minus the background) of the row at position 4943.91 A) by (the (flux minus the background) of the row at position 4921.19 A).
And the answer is -0.7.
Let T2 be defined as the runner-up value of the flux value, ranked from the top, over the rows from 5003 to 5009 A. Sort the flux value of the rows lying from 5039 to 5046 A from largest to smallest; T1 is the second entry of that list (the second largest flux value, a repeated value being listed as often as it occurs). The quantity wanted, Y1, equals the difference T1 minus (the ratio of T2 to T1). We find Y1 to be 1.1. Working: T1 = 2.297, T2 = 2.74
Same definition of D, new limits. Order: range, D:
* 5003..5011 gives 5008.07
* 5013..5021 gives 5017.30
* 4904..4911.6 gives 4905.35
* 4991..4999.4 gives 4998.85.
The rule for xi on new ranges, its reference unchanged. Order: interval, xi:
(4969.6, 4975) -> 0.21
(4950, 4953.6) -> 0.13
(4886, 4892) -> 0.36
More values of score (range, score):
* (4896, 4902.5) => 0.17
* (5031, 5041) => 0.27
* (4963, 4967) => 0.14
